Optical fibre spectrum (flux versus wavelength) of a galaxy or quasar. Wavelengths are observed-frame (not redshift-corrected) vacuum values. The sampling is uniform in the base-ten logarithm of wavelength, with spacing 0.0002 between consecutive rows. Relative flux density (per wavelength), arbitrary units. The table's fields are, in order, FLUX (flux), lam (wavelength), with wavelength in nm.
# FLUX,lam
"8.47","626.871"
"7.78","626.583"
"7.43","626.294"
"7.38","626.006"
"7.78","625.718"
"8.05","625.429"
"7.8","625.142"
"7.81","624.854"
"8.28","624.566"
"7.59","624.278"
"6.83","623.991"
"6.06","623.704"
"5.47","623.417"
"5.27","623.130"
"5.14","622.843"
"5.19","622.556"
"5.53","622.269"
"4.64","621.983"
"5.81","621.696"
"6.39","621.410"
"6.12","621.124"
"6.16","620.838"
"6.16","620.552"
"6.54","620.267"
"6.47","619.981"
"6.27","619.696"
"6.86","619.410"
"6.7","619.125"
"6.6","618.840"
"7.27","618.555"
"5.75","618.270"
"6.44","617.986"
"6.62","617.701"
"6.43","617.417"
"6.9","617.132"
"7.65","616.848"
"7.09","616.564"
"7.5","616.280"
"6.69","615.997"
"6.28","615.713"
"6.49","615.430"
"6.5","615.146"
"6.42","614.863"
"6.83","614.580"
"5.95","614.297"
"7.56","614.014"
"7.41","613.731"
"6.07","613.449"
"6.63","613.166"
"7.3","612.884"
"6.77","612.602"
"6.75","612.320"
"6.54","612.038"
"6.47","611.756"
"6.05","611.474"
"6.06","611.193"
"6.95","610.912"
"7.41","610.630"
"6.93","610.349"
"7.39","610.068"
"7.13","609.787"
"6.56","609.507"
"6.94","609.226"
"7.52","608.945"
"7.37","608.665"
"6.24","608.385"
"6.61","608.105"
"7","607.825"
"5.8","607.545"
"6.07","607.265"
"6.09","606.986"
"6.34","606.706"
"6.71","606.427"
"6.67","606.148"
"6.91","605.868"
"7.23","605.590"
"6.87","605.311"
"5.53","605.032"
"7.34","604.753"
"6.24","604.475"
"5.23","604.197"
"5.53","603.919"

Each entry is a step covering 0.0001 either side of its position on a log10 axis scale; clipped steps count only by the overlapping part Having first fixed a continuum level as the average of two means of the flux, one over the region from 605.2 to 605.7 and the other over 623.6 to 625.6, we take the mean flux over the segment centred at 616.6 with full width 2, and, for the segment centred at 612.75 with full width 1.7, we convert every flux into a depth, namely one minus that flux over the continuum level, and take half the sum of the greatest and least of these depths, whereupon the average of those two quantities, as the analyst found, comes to 3.51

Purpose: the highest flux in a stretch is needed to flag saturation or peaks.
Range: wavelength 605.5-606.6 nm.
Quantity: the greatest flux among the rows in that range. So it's 7.23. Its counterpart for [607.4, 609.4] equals 7.52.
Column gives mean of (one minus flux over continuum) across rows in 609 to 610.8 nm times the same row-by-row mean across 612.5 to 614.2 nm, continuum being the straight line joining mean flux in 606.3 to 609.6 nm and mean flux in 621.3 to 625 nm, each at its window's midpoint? 0.0062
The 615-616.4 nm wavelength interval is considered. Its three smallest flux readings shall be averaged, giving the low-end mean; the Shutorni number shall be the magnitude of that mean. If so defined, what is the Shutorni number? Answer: 6.4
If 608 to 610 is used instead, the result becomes 6.5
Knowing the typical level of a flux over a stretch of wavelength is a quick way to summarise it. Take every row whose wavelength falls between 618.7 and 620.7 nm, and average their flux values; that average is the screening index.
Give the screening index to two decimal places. 6.51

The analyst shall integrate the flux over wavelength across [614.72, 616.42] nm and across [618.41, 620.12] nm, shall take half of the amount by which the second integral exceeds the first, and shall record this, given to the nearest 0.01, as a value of 0.07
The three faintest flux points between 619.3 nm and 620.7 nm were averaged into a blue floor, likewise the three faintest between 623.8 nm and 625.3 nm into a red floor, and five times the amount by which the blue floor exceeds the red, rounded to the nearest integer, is -6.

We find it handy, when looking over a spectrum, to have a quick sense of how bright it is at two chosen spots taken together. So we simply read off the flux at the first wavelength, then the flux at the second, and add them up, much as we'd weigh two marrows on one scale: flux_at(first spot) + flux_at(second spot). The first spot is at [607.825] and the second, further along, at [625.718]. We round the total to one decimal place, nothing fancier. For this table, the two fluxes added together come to 14.8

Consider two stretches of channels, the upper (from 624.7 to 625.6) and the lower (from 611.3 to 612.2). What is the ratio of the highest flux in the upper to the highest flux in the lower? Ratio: 1.23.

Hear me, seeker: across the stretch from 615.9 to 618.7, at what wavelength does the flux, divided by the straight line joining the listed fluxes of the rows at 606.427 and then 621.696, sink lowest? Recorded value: 618.270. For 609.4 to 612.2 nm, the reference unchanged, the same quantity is 611.193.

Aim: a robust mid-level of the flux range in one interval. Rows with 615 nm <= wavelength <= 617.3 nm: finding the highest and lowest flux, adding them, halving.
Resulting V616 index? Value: 7.0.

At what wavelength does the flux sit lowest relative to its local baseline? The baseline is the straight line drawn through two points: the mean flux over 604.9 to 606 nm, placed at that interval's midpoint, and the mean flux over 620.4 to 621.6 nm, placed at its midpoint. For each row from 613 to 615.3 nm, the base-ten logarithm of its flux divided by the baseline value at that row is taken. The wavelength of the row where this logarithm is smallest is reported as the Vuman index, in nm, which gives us 614.297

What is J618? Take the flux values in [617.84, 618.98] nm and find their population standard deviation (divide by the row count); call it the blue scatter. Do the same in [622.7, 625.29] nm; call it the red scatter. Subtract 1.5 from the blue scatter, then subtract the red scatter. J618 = -2.12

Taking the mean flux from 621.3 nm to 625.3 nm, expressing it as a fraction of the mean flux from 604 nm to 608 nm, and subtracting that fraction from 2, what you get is 1.02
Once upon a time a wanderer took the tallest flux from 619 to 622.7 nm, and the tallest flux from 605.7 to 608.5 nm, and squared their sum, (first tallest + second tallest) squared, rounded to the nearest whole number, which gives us 192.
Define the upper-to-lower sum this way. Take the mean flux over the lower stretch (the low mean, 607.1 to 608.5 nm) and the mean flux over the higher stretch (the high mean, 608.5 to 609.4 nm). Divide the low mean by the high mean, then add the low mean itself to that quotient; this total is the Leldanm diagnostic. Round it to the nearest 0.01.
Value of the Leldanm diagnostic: 7.22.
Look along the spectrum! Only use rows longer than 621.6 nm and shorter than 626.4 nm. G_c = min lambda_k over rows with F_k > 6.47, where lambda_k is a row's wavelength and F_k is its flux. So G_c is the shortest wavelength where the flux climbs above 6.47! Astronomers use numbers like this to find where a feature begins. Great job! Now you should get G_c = 623.991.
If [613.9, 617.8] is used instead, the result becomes 614.014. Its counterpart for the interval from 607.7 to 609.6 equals 607.825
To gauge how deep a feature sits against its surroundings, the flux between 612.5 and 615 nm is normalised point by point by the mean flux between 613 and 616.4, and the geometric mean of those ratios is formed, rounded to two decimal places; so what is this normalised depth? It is 1.01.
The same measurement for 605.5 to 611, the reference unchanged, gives 1.01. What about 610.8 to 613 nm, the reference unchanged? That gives 0.99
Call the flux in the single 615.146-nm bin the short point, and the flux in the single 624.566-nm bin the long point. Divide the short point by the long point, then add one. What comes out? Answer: 1.79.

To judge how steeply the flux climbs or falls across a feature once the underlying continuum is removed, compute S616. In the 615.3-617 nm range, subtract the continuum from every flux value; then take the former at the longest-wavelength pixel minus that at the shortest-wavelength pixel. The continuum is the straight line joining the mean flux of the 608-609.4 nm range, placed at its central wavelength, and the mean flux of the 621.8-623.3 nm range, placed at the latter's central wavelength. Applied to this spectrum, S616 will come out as 1.3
